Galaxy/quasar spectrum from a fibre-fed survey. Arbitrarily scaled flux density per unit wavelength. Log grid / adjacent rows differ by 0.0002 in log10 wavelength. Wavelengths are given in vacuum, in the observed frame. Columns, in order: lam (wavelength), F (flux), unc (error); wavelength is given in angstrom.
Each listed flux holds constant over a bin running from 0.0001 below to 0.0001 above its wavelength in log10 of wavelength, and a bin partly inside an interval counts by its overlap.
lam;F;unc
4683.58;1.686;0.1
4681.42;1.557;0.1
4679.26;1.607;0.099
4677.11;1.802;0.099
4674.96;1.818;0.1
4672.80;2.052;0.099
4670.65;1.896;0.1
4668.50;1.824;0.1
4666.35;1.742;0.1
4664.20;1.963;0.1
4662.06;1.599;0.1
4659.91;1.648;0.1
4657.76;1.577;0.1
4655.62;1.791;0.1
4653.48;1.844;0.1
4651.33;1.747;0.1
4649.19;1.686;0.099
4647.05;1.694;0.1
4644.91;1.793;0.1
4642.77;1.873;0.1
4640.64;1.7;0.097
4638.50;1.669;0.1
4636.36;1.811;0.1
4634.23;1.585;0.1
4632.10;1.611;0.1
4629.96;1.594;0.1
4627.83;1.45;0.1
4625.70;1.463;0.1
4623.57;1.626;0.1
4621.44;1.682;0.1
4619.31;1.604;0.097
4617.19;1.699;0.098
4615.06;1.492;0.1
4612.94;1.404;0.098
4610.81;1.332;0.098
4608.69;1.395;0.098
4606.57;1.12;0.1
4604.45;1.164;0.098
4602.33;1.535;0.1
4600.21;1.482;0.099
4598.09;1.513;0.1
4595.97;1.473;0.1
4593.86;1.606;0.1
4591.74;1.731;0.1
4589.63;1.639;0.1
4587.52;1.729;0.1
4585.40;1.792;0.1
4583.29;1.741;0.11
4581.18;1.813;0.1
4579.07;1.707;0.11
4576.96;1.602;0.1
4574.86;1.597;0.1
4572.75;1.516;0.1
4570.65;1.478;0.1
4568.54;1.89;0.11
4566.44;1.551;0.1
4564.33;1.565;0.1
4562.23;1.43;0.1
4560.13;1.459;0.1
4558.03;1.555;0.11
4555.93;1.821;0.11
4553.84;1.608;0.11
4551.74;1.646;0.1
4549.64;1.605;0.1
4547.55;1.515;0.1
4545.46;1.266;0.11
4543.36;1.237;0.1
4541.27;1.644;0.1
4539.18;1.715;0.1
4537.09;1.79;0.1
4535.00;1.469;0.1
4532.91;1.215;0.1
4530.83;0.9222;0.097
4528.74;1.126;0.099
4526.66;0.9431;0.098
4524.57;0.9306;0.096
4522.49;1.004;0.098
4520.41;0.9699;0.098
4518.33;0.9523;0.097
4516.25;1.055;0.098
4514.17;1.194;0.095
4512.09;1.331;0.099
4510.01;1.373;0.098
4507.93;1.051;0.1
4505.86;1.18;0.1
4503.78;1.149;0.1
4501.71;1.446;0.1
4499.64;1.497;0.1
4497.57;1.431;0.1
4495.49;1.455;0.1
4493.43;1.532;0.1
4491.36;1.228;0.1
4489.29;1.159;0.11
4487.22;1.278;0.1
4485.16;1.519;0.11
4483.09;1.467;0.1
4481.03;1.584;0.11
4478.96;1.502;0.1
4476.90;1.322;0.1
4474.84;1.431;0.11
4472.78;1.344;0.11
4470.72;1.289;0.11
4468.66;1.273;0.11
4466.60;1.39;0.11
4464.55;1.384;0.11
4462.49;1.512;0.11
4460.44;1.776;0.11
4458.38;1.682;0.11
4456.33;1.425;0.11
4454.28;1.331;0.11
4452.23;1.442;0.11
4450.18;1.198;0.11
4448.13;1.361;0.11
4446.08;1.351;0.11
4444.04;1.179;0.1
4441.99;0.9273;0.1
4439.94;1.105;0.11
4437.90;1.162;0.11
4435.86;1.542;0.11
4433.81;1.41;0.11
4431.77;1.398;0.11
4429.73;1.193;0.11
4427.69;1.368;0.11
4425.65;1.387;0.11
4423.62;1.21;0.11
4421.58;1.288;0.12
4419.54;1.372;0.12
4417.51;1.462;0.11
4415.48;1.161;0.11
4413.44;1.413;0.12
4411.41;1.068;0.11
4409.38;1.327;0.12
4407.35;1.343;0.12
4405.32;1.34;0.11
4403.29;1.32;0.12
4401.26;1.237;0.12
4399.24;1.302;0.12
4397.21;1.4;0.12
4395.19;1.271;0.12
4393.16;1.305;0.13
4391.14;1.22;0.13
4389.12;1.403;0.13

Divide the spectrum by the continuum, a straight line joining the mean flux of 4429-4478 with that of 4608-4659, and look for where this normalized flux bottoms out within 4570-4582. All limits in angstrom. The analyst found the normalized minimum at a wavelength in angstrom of 4570.65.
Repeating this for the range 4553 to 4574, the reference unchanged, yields 4562.23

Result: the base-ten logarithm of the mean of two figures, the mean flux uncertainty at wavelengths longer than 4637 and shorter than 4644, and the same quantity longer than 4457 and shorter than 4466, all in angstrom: -0.981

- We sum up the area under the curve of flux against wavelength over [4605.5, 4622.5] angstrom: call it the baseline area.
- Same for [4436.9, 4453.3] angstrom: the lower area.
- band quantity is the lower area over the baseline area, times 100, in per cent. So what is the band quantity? 80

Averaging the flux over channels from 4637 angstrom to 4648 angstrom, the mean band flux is 1.75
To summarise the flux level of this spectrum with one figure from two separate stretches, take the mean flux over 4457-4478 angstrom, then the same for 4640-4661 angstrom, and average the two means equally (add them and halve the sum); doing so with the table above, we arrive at 1.59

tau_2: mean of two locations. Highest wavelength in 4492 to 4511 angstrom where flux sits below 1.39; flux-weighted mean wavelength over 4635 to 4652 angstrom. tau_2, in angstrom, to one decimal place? 4576.9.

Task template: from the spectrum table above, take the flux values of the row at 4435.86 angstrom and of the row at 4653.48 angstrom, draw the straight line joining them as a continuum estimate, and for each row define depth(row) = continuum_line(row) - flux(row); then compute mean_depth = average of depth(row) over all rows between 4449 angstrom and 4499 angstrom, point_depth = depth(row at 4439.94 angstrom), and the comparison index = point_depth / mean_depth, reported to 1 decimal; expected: 2.5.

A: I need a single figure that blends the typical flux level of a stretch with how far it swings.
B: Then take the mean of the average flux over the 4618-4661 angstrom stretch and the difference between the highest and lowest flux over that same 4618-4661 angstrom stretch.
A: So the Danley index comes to 1.05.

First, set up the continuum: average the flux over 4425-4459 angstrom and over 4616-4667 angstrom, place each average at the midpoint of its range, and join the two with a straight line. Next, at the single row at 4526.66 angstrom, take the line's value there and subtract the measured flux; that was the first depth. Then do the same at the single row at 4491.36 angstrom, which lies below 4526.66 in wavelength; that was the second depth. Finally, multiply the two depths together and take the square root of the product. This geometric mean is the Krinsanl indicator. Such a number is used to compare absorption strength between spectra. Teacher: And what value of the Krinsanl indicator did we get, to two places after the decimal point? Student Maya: 0.31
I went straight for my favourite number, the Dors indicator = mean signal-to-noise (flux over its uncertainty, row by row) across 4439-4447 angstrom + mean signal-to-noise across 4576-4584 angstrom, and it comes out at 27.2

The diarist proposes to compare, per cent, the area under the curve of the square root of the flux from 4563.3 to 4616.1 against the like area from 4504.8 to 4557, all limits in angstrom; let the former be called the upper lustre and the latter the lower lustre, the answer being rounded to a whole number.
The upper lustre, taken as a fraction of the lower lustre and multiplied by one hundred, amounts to 111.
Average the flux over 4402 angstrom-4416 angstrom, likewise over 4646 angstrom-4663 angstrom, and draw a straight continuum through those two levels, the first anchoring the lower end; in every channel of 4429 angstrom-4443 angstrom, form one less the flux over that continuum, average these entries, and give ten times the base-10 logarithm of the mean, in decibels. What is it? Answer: -12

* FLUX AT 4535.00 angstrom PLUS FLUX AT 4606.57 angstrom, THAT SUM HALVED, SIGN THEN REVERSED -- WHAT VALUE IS -1.3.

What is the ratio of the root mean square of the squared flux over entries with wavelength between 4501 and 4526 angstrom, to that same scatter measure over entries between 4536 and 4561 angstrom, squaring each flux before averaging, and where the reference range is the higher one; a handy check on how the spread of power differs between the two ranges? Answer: 0.54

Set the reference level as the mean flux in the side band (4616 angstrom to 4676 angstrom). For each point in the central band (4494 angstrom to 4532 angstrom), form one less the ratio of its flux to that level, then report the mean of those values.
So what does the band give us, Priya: 0.32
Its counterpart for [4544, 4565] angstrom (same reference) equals 0.10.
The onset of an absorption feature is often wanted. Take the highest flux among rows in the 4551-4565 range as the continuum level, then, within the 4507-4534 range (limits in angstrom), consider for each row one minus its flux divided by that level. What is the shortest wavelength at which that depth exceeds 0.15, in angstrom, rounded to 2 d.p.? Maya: 4507.93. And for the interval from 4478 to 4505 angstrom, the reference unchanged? 4478.96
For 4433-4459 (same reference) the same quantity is 4433.81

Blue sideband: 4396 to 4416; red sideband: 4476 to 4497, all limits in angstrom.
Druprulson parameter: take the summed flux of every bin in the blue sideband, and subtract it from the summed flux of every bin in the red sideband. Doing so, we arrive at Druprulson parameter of 1.1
